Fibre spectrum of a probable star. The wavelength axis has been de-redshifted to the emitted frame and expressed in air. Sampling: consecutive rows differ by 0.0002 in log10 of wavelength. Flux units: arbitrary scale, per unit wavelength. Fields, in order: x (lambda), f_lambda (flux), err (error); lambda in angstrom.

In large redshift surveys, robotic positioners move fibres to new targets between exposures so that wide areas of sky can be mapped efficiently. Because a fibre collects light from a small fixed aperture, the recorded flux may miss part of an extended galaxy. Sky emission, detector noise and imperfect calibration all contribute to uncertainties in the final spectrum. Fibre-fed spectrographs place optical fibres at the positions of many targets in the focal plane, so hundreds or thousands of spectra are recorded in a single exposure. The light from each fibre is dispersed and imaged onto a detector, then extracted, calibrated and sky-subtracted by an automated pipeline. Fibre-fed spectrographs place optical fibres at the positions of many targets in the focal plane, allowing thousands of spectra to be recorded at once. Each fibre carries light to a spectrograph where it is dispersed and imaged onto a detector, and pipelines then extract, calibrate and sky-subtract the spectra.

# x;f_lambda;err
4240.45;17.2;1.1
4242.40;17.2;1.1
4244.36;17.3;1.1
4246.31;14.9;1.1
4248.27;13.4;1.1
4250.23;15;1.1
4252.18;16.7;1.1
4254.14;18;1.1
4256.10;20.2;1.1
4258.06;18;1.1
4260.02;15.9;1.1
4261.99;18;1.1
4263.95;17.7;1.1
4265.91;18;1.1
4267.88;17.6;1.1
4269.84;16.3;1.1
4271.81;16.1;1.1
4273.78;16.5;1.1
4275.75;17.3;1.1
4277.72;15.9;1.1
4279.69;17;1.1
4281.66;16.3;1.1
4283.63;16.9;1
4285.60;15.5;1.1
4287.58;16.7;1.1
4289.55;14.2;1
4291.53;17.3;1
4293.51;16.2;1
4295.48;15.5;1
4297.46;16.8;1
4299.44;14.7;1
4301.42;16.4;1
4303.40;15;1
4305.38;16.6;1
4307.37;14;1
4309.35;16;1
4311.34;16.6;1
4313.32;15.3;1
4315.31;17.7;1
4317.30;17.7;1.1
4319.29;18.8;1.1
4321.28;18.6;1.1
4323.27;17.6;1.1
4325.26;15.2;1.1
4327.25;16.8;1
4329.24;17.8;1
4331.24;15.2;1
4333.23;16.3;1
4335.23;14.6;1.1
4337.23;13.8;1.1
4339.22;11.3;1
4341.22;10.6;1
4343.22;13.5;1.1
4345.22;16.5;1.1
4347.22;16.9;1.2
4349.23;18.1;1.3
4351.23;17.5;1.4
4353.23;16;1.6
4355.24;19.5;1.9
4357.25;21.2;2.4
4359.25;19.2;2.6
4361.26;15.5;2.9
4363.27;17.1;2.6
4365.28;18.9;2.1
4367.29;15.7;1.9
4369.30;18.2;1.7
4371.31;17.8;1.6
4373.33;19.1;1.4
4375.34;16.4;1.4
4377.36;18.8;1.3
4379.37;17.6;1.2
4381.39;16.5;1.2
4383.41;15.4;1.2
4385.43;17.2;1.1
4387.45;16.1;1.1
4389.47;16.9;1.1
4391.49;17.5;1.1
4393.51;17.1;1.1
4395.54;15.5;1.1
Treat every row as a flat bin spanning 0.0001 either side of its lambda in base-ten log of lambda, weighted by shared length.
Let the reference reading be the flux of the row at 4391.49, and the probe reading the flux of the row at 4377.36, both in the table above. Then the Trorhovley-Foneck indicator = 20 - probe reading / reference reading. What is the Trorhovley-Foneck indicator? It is 18.93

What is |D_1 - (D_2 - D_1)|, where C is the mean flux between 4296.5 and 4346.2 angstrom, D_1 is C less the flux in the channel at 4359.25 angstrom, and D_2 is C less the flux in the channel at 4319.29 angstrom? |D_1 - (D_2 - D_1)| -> 3.9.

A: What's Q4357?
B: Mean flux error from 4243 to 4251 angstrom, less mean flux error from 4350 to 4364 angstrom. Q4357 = -1.1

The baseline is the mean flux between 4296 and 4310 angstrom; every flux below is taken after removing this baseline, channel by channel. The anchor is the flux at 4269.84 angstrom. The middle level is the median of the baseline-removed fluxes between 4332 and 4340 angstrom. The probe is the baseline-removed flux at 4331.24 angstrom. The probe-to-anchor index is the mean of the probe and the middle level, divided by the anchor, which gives -1.4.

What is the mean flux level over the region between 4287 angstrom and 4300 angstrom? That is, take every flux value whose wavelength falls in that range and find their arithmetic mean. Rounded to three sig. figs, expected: 15.9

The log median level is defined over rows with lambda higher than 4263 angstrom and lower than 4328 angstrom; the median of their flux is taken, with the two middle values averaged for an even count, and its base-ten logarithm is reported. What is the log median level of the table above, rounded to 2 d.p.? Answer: 1.22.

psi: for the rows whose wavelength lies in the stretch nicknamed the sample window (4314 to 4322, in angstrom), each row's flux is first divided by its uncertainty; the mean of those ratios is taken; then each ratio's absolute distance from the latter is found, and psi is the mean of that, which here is 0.45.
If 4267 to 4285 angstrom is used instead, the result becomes 0.63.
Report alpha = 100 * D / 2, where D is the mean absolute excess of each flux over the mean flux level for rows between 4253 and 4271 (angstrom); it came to 39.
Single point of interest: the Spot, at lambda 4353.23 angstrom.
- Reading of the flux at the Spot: 16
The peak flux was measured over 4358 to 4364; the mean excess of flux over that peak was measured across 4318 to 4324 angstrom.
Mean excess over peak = -1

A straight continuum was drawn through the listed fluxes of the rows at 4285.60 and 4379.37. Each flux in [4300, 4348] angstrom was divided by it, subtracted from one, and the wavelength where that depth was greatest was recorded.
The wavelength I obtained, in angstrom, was 4341.22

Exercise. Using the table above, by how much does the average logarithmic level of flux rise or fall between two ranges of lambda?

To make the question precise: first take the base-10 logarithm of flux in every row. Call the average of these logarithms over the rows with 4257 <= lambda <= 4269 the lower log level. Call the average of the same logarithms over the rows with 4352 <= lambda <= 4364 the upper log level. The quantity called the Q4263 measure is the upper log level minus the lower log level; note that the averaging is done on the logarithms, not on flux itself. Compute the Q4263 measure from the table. 0.011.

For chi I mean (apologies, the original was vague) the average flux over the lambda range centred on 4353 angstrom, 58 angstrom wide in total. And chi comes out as 16.6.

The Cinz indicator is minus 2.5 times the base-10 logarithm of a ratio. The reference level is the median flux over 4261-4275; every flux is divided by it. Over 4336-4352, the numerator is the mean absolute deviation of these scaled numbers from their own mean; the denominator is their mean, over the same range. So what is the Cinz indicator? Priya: 1.9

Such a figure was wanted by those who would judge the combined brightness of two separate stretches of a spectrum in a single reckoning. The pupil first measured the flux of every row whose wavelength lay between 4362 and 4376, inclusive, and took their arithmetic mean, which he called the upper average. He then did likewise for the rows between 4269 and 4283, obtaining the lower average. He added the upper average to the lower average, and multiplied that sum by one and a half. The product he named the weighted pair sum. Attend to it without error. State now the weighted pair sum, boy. 51.1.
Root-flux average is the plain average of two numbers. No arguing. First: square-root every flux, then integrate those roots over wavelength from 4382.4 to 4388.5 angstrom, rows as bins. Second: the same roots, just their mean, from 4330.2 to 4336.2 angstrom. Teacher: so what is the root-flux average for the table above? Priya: 14.2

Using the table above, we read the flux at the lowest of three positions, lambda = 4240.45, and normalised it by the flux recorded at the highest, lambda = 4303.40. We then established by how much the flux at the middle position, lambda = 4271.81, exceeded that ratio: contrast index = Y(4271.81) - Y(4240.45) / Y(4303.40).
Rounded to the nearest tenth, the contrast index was 15.0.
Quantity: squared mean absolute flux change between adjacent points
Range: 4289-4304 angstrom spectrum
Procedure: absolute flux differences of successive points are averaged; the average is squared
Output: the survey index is 2.7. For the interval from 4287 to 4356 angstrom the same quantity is 2.5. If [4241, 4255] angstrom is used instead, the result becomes 2.1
